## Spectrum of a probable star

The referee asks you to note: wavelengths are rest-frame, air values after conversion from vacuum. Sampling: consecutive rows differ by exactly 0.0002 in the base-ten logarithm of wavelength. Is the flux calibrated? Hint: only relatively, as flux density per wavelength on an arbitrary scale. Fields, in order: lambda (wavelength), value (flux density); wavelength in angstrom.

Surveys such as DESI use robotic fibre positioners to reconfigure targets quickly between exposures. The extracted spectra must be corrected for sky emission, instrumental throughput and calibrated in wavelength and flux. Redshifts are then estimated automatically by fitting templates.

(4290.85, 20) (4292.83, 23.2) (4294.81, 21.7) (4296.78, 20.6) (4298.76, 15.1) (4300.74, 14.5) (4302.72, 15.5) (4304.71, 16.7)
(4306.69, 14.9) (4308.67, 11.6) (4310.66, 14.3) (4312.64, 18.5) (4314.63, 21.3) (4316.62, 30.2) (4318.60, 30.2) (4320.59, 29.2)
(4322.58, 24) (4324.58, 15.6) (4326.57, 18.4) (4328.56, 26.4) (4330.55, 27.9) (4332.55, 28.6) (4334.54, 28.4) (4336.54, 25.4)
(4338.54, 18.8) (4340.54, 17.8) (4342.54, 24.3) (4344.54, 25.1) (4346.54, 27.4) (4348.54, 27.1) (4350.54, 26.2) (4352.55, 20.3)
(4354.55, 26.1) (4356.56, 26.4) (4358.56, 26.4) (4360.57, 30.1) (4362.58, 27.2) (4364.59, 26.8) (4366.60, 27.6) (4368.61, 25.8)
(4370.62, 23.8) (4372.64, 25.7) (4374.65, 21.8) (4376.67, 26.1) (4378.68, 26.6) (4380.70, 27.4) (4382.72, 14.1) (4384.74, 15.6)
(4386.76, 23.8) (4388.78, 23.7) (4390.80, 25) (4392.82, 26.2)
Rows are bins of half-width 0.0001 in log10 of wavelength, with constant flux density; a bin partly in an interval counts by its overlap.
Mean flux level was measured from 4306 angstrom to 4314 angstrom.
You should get 15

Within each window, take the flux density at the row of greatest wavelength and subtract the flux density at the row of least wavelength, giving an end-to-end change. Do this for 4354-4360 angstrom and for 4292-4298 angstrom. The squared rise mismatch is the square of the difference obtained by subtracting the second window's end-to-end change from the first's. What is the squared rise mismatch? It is 8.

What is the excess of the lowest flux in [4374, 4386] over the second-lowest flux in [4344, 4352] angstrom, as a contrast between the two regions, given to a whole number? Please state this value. -12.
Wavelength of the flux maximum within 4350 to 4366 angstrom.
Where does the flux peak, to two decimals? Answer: 4360.57 angstrom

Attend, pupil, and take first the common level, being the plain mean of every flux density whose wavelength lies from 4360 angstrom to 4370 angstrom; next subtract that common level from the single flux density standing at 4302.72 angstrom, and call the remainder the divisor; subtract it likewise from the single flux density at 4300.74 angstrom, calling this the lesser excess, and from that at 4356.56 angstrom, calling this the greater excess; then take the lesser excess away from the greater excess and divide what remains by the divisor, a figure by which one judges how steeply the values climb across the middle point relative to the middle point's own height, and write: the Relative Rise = -1.0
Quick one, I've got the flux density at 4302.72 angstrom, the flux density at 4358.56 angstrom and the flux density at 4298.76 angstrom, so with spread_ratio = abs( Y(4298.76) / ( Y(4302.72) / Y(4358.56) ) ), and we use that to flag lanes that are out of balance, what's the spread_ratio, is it 26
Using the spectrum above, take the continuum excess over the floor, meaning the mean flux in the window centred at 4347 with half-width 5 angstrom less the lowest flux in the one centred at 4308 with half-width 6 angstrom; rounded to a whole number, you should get 14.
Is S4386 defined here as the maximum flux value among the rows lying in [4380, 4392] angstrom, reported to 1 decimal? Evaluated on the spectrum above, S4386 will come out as 27.4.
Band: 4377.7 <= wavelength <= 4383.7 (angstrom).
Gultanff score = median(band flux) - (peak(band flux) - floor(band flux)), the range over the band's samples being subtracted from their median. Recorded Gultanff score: 13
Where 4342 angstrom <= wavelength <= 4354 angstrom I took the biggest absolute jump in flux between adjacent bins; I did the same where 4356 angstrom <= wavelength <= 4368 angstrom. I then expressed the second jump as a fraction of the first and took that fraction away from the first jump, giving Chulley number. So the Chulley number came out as 5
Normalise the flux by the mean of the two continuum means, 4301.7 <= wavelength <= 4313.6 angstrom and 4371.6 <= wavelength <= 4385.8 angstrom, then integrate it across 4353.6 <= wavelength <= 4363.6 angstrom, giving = 14.5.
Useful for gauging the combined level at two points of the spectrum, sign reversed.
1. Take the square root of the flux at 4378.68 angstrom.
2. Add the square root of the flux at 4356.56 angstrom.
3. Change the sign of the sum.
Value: -10.3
